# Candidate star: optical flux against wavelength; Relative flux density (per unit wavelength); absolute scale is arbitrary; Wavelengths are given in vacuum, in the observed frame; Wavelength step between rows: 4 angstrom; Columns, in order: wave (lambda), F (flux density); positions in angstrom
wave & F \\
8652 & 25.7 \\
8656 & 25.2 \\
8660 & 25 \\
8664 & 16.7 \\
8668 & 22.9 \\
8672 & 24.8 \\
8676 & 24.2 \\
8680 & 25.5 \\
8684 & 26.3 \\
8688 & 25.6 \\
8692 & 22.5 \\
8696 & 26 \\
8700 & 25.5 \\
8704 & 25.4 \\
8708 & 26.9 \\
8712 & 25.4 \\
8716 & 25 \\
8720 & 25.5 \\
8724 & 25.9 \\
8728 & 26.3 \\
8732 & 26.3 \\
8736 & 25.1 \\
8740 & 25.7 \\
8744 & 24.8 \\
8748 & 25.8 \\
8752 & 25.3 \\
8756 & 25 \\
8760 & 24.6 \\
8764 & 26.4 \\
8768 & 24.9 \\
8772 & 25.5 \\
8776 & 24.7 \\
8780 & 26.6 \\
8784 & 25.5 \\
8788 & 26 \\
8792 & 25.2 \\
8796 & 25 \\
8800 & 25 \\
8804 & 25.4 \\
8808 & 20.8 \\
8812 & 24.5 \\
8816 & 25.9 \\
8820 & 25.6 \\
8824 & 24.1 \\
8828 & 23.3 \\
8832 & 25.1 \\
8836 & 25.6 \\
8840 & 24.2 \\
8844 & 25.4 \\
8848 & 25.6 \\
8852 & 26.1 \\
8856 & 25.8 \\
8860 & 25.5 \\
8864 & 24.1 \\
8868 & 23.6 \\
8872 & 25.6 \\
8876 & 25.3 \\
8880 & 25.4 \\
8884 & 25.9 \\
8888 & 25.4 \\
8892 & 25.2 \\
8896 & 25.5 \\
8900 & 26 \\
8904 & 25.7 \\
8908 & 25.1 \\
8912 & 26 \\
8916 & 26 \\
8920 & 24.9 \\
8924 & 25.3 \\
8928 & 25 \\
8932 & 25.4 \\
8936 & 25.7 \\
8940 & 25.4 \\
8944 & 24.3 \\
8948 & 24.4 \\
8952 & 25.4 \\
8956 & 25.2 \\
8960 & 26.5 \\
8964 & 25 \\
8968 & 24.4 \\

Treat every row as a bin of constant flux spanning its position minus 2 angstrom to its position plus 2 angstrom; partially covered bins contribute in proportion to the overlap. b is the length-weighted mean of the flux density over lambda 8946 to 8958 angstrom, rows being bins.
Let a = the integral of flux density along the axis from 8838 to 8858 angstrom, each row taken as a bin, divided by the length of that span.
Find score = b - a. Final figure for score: -0.4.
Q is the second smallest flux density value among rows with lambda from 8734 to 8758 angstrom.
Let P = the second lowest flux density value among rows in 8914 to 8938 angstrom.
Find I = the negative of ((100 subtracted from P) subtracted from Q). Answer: -100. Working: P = 25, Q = 25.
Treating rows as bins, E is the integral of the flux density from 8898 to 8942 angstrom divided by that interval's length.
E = 25.5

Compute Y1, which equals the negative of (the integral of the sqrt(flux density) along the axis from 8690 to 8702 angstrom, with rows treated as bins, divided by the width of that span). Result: -4.964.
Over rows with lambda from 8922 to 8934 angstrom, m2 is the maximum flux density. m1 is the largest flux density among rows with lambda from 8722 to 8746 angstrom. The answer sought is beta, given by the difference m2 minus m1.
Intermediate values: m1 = 26.3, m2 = 25.4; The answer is -0.90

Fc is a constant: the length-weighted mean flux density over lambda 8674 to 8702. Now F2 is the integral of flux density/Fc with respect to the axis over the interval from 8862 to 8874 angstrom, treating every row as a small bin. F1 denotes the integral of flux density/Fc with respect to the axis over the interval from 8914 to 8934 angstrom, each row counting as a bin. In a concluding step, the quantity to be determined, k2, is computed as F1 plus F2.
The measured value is 32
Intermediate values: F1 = 20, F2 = 11.7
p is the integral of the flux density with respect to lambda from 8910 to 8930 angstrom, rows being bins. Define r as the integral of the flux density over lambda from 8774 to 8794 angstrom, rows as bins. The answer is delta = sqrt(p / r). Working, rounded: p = 509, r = 512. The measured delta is 1.00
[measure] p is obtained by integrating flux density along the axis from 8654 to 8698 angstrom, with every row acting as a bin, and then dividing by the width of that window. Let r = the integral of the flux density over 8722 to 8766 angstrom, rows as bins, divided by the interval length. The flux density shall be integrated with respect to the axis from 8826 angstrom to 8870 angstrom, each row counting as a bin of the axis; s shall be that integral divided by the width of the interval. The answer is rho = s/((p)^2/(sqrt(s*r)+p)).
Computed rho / 2.12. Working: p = 24.06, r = 25.6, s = 24.9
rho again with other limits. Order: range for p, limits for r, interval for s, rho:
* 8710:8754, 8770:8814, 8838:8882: 1.95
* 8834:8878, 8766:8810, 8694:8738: 2.05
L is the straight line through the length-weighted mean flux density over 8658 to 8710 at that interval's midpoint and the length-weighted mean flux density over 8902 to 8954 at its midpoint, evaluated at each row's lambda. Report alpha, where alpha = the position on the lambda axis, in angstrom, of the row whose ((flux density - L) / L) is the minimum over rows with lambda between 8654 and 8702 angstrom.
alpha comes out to 8664 angstrom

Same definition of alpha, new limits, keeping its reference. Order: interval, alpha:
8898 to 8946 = 8944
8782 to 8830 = 8808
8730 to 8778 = 8760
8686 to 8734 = 8692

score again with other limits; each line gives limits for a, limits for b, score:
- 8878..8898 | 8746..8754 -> 0.1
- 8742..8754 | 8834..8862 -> 0.2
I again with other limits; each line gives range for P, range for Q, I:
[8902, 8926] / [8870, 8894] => -100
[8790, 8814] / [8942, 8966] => -100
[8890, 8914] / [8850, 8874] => -99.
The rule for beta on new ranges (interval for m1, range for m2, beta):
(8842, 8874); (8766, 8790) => 0.50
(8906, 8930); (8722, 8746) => 0.30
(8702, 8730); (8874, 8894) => -1.00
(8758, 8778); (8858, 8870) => -0.90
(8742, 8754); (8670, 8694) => 0.50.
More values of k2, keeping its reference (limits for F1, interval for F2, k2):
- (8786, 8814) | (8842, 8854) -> 40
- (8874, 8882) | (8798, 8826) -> 35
